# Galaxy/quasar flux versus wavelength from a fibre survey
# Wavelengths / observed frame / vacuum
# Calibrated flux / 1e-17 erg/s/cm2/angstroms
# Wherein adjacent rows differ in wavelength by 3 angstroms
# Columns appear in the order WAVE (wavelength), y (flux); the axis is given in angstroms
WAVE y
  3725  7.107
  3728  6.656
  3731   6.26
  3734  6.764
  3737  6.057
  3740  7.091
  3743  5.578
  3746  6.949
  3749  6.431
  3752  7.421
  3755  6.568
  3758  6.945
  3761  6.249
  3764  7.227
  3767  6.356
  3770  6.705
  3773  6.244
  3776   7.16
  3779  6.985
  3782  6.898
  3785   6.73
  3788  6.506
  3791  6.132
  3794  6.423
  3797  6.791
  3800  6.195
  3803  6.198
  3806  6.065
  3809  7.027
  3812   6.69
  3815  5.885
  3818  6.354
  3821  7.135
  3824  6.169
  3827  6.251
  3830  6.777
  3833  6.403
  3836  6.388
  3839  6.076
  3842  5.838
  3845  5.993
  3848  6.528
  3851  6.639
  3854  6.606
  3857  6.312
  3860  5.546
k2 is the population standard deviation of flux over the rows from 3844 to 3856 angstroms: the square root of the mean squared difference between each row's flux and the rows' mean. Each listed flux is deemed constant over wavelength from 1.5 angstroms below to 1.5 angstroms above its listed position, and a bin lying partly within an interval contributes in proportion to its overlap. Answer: 0.26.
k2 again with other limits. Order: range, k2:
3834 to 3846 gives 0.20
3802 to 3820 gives 0.39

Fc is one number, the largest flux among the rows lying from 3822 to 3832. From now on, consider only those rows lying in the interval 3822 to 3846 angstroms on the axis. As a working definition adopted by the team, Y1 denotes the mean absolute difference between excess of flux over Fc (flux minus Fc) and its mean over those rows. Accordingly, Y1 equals 0.22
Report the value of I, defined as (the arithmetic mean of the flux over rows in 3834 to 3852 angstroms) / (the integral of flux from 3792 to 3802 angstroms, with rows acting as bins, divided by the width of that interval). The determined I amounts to 0.97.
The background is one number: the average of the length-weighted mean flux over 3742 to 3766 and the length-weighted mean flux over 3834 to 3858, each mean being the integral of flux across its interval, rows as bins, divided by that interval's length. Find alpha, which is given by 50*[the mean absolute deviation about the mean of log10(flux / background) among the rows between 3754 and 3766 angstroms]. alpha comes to 1.1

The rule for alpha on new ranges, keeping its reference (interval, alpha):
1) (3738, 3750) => 1.7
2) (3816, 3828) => 1.1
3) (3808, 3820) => 1.2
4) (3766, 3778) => 1.0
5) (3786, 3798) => 0.6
